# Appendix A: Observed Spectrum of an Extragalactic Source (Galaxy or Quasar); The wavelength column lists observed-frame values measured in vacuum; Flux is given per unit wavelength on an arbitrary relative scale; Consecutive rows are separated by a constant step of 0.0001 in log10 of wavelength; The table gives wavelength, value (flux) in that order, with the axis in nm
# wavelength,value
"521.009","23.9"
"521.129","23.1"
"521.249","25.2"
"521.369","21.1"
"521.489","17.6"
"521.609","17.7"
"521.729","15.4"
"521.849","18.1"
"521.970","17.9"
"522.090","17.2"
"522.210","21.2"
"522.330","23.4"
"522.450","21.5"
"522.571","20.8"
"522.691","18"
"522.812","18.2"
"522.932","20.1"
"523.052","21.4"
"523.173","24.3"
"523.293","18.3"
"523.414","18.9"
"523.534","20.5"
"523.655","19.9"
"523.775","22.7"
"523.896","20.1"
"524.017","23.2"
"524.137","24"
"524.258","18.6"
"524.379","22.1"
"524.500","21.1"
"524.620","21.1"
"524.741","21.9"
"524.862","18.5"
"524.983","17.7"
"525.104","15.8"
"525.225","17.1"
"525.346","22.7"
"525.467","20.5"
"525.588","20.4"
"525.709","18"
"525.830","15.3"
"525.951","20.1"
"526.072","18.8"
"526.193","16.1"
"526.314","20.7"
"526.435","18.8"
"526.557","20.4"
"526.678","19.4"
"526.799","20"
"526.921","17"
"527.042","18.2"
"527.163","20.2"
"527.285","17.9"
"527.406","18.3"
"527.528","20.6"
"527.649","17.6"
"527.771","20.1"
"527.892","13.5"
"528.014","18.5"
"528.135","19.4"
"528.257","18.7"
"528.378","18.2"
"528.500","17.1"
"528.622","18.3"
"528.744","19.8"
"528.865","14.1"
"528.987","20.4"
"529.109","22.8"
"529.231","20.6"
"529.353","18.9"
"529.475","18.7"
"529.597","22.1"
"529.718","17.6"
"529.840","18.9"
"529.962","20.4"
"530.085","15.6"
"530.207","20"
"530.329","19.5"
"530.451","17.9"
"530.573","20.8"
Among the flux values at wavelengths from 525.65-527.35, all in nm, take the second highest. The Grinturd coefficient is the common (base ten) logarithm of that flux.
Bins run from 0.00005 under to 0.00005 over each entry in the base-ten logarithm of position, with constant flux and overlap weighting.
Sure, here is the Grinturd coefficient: 1.31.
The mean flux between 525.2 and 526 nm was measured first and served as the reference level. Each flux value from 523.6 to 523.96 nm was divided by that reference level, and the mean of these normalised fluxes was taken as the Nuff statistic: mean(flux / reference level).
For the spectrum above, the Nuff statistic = 1.09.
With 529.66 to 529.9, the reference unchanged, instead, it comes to 0.95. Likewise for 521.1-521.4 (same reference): 1.21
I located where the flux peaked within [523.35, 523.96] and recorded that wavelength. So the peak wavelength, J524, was 523.775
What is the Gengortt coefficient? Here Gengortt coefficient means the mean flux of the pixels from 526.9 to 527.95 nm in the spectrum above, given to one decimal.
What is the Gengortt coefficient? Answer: 18.2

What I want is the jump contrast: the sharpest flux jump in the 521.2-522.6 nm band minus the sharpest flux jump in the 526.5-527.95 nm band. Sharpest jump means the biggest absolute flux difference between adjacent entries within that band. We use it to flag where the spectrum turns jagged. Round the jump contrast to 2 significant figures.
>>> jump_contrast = -2.5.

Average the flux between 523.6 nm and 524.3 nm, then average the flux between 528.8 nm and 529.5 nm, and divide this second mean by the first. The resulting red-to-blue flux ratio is 0.90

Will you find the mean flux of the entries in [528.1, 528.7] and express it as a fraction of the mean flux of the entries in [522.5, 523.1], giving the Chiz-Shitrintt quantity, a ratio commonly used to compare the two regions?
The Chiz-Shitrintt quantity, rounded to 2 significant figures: 0.93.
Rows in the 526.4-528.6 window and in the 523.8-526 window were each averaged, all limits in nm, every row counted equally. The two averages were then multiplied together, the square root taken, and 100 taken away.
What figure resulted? -80.8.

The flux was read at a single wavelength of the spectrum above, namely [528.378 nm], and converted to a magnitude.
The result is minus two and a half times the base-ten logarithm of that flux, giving -3.15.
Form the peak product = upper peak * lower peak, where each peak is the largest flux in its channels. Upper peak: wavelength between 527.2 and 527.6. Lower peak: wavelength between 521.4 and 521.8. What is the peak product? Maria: 365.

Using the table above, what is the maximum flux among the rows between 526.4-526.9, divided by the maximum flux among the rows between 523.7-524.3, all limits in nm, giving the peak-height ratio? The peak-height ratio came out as 0.85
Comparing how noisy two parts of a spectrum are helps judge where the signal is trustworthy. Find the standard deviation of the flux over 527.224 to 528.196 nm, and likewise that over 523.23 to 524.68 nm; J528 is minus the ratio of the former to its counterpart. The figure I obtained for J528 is -1.2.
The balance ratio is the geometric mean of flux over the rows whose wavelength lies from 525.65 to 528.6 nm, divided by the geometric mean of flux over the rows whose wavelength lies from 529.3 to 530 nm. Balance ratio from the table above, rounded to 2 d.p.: 0.95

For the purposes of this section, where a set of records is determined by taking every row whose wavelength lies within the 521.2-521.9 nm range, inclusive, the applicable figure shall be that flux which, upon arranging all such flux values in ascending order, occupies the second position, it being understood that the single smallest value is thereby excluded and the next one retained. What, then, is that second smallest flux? 17.6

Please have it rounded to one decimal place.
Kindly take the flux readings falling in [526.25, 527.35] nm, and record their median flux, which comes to 19.4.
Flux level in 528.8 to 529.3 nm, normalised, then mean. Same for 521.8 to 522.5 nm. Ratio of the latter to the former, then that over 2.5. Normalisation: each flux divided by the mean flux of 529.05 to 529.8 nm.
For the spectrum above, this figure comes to 0.41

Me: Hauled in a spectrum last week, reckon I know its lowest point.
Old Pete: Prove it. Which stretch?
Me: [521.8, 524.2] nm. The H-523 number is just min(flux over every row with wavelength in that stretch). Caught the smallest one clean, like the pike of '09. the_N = 17.2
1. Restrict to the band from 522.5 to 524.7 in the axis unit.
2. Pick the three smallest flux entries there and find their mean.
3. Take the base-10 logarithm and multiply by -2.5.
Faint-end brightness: -3.15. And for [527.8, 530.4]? -2.90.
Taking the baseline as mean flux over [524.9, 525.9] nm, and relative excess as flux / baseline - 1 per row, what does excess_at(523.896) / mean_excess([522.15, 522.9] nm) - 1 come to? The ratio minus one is -0.20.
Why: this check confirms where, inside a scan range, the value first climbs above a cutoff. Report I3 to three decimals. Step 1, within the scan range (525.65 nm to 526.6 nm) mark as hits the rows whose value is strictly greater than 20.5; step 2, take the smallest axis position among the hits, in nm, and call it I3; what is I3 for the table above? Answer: 526.314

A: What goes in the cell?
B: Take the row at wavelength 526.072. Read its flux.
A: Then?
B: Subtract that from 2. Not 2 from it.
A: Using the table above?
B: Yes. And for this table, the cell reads -16.8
